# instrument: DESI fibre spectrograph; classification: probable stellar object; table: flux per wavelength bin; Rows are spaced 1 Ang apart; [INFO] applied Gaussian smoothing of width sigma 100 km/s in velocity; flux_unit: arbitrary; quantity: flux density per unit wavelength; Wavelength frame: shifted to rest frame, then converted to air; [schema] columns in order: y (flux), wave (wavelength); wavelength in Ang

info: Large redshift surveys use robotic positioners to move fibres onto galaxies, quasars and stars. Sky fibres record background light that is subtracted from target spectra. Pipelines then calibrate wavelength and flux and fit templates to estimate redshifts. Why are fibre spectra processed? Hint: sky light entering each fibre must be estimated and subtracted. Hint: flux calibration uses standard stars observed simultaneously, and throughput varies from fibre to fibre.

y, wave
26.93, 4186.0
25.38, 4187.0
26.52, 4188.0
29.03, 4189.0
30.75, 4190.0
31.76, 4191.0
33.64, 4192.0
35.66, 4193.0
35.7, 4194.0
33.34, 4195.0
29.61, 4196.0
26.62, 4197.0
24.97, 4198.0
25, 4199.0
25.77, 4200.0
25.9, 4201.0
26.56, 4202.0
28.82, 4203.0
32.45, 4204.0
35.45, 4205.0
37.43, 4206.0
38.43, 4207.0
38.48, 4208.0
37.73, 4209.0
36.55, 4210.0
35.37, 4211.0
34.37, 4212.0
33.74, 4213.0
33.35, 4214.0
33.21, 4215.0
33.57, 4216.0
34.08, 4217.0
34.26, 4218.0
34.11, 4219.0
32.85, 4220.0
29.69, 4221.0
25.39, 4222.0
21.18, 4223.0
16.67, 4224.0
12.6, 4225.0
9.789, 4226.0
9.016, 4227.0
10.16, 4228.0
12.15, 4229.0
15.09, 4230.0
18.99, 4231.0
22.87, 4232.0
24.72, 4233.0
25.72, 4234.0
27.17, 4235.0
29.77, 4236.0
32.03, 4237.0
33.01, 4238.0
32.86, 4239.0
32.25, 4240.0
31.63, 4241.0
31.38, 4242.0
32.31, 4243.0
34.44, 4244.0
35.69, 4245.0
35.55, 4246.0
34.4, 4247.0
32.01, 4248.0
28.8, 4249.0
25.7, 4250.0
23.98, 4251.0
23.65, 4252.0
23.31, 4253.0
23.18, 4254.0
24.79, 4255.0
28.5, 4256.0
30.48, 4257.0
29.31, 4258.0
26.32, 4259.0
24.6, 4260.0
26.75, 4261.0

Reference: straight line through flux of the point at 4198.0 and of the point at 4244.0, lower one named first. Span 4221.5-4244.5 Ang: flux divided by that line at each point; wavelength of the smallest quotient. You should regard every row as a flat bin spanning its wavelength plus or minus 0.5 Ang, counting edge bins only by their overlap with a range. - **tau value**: 4227.0 Ang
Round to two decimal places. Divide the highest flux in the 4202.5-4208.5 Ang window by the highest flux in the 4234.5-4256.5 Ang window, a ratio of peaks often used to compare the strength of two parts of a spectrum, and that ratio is 1.08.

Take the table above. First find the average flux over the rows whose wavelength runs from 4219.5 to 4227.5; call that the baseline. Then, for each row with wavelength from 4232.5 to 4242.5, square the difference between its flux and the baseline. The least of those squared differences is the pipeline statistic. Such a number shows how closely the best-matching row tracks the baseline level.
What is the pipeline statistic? 26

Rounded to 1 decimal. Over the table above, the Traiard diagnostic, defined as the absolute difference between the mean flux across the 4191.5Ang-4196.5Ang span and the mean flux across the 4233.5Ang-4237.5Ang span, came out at 4.9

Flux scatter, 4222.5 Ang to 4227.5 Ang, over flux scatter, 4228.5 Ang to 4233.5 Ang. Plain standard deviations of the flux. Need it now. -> 1.0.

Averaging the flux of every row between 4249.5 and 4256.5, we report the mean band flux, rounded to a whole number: 25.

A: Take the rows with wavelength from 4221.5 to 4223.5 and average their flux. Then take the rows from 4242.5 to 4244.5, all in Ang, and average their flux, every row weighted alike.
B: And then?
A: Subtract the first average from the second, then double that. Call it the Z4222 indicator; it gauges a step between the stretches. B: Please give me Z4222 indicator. 20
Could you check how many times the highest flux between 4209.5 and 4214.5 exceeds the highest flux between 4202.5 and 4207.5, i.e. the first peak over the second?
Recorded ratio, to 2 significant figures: 0.95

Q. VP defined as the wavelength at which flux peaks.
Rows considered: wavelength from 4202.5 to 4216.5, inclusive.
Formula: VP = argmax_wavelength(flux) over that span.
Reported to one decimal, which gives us 4208.0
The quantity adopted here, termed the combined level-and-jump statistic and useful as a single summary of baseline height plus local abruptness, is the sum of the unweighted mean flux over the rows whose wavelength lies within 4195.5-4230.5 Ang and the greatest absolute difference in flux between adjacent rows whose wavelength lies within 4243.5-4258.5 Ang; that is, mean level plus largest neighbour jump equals 31.4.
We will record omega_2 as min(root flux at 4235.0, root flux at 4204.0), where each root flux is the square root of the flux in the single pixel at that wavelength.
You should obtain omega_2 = 5.21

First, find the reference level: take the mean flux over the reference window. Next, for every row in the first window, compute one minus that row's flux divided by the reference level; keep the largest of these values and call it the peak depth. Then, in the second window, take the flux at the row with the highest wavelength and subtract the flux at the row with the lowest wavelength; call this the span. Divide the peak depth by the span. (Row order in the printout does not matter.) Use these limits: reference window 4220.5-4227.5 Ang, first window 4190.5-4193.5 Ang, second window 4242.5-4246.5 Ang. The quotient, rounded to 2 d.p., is -0.24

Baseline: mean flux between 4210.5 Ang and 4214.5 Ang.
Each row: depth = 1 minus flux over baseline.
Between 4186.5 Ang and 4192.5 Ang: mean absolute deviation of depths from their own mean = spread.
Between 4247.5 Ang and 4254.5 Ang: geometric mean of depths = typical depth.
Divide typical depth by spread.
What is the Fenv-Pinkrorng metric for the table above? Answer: 2.9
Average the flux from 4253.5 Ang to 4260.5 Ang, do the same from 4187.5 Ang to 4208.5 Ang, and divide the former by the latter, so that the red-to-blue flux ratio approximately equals 0.86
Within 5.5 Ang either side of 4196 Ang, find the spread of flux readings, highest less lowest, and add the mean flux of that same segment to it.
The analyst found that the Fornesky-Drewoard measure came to 41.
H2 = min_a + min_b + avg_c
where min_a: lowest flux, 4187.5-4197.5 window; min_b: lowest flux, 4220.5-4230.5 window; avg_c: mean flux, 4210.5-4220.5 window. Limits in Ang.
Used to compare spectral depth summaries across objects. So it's 69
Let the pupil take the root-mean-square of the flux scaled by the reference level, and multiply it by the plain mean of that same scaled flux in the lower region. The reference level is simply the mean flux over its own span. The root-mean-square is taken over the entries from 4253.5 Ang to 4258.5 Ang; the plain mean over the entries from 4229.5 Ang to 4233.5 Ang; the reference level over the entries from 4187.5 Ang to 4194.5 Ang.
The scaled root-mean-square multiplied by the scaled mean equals 0.55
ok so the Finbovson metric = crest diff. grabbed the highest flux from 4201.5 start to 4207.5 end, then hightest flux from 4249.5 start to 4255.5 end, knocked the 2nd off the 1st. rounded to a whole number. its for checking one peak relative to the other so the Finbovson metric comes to 13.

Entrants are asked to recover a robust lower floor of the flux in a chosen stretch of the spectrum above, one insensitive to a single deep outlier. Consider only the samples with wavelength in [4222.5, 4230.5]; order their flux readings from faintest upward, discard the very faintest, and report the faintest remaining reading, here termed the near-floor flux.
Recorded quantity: 9.789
